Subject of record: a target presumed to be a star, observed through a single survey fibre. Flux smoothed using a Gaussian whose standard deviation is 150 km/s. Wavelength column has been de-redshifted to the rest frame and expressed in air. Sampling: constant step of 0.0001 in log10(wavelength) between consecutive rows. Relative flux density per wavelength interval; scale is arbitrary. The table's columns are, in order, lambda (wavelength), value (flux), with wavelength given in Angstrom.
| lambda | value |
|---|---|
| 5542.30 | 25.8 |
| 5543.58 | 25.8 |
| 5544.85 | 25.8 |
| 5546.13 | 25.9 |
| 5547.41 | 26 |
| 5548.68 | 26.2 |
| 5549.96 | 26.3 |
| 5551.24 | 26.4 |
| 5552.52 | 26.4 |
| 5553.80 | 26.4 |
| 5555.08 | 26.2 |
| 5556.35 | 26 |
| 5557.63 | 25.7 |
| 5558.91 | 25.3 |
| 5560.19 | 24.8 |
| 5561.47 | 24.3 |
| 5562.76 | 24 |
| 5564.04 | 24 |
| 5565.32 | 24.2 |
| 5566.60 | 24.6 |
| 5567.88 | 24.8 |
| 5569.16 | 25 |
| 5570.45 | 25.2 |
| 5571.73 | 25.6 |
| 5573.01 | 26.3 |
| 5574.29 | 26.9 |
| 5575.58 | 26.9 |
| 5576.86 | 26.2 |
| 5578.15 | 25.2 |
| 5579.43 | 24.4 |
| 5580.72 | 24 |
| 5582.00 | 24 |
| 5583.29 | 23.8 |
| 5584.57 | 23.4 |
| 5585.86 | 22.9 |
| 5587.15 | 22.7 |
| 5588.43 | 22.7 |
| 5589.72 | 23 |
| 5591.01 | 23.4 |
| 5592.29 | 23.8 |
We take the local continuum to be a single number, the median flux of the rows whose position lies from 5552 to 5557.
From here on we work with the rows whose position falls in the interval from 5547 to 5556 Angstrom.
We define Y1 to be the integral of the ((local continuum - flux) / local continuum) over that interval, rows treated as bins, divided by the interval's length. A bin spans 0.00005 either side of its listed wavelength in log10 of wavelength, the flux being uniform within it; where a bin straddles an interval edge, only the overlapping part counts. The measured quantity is 0.00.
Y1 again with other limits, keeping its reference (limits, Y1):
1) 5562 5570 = 0.07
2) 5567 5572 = 0.05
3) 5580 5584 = 0.09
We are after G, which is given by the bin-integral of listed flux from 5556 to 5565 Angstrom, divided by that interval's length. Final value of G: 24.8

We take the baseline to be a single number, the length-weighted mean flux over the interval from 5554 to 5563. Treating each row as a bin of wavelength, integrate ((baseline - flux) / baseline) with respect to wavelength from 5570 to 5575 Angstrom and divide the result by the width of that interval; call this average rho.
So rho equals -0.03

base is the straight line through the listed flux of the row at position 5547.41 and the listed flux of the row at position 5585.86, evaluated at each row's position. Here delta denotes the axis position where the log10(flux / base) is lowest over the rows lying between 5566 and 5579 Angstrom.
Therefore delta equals 5566.60 Angstrom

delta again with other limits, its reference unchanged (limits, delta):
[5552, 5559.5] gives 5558.91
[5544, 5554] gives 5544.85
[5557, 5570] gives 5562.76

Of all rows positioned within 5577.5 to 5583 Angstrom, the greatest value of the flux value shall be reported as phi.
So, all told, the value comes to 25.2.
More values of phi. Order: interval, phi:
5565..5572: 25.6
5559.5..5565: 24.8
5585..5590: 23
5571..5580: 26.9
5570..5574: 26.3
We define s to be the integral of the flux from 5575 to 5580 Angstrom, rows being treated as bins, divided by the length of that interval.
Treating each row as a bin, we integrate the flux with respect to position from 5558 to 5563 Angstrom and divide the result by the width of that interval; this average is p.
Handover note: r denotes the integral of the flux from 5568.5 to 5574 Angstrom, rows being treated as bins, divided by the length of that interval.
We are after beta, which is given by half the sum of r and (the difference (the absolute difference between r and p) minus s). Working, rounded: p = 24.7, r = 25.6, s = 25.7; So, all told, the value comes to 0.45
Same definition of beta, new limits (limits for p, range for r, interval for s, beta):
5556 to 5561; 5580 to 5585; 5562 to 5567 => 0.61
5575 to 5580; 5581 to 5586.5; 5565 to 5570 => 0.50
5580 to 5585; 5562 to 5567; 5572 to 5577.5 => -1.02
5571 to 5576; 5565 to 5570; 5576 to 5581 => 0.65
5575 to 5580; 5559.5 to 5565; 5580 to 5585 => 0.93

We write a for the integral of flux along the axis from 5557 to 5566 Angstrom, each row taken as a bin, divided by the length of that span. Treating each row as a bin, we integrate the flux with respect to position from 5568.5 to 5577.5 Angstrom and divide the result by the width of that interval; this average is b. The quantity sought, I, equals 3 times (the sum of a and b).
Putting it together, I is 152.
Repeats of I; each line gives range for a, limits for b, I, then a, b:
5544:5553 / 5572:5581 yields 156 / 26.1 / 25.8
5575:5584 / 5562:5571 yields 148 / 24.9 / 24.5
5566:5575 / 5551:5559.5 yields 155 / 25.5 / 26.1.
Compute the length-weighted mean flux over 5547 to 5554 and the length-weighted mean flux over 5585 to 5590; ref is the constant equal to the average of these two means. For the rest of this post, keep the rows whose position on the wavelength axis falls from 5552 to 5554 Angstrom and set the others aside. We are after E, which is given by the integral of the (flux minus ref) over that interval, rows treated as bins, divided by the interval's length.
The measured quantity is 1.85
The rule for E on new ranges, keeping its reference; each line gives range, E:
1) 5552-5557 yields 1.69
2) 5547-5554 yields 1.73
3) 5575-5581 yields 0.85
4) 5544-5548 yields 1.34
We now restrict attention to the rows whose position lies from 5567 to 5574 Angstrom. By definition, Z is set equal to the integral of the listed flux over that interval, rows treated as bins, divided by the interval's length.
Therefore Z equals 25.5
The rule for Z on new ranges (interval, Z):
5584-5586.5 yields 23.1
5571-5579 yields 26.1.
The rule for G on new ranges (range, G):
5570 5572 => 25.4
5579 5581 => 24.2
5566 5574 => 25.3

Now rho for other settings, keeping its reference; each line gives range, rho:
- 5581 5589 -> 0.08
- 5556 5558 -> -0.02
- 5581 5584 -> 0.06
